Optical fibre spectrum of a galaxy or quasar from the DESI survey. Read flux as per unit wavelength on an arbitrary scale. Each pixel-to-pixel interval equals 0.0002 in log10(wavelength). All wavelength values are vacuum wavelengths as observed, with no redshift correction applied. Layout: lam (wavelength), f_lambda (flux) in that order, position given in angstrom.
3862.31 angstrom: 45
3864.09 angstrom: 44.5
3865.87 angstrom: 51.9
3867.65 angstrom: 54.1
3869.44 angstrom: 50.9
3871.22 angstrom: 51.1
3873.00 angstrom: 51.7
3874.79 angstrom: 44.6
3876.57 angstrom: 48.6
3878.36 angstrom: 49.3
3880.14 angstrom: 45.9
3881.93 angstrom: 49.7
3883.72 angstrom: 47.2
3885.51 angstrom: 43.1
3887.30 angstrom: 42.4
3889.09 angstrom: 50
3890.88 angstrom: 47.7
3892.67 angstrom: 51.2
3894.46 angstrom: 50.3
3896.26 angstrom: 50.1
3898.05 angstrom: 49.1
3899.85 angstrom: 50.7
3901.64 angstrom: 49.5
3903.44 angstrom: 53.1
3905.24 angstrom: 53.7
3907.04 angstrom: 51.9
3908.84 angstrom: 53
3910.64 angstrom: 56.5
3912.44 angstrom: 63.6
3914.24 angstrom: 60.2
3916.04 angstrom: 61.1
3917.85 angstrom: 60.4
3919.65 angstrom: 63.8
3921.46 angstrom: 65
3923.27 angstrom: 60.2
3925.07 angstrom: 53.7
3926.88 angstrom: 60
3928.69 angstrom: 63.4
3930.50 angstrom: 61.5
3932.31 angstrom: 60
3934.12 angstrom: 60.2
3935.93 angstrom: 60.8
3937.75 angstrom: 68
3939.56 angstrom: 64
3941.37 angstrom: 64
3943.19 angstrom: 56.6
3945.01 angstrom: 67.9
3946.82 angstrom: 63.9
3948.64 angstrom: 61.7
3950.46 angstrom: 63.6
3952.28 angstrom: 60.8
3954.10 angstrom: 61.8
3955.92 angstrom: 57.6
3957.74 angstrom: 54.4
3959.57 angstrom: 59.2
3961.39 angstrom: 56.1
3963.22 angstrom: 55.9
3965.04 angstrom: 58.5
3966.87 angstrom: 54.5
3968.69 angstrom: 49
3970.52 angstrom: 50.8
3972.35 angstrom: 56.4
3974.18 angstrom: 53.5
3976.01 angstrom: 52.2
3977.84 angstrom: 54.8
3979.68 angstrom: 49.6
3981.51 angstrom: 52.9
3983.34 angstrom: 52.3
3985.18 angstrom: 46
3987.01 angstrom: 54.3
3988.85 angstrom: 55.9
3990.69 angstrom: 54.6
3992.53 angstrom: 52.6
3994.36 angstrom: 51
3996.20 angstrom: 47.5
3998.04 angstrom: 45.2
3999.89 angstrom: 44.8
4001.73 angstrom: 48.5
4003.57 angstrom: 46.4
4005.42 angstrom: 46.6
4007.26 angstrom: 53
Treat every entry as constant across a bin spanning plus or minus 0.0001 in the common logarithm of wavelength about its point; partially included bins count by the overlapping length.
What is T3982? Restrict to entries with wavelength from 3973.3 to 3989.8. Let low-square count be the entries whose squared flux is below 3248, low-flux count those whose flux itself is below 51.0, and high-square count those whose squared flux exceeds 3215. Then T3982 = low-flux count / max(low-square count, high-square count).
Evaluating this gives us 0.22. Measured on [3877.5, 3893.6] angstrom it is 0.89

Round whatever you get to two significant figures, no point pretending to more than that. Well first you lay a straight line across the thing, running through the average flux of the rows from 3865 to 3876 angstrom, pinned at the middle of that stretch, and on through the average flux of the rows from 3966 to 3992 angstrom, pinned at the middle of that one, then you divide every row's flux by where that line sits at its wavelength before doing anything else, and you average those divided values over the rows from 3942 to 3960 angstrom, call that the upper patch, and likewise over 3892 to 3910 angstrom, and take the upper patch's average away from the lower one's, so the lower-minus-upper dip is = -0.16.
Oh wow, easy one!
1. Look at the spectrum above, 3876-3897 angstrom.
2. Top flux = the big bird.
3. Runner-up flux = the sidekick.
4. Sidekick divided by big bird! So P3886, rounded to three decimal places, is 0.982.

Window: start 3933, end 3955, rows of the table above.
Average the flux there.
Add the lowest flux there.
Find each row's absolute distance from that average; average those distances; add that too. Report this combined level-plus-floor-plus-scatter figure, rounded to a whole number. 122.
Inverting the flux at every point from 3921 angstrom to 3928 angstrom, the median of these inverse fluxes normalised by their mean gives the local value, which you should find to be 0.99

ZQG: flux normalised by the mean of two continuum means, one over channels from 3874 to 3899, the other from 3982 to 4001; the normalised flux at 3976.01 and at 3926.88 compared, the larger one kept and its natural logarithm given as 0.200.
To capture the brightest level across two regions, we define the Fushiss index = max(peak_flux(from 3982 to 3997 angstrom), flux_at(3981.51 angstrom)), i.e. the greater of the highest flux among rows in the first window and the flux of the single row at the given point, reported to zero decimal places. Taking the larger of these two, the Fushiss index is 56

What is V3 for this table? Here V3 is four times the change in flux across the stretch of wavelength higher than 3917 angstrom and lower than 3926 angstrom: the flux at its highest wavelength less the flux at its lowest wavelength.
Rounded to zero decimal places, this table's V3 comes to -27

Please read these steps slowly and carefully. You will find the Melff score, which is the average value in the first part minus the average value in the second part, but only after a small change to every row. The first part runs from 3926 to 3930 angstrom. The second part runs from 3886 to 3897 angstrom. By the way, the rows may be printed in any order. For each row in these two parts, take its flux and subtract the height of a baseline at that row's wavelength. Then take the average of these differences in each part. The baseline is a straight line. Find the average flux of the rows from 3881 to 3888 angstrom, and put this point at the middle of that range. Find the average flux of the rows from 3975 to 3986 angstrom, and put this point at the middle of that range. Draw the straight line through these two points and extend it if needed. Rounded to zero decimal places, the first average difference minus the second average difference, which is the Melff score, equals 11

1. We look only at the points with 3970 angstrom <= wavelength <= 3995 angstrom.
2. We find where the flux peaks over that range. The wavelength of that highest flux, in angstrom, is 3972.35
